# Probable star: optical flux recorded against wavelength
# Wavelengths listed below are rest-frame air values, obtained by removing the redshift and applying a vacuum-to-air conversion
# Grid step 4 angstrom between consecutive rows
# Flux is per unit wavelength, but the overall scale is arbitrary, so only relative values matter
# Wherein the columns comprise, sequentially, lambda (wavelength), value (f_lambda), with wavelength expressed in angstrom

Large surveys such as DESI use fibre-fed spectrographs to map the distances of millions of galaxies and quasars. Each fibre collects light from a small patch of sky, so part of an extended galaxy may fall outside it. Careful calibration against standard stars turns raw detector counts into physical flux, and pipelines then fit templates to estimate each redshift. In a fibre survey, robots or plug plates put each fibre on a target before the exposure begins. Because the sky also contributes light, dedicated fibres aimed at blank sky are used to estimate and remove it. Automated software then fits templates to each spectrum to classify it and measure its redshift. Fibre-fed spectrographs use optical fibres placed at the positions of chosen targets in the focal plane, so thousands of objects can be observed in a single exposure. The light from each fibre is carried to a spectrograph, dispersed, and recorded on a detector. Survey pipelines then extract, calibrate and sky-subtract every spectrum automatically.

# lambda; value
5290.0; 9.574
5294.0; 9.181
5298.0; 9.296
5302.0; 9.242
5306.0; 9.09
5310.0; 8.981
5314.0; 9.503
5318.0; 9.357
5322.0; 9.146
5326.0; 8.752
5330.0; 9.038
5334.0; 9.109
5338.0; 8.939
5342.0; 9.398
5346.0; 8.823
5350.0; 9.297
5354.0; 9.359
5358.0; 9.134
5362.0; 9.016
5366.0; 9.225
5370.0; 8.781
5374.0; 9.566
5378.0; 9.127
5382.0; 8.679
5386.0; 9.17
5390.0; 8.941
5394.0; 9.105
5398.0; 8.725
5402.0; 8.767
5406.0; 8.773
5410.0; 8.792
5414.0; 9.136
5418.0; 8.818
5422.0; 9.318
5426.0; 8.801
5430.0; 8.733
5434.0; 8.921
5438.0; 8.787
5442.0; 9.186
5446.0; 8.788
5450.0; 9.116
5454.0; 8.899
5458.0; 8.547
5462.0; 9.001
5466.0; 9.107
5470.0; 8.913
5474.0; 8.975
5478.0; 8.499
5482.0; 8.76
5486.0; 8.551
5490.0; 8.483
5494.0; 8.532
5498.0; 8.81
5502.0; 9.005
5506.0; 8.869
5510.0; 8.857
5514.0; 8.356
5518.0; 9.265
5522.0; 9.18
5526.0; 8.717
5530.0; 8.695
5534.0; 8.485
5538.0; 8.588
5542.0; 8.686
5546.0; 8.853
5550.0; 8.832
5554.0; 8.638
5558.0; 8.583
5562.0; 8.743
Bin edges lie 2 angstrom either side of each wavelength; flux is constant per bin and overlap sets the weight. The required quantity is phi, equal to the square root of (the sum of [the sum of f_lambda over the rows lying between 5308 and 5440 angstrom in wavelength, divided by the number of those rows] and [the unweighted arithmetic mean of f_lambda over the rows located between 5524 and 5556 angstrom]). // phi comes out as 4.21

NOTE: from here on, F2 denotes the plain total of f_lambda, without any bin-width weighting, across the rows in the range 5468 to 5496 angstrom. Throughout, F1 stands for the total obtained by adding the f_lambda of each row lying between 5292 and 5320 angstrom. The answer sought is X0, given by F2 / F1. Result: 0.94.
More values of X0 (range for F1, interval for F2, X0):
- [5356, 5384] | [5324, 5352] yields 1.00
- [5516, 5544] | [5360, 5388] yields 1.03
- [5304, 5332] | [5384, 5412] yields 0.98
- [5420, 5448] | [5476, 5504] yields 0.97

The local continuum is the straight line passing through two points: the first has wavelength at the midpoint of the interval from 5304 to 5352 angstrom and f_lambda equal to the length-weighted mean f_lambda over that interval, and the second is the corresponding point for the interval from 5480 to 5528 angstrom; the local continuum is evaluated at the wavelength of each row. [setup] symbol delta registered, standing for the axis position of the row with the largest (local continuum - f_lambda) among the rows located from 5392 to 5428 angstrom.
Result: 5398.0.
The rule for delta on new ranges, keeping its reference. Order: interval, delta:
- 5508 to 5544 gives 5514.0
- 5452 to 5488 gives 5478.0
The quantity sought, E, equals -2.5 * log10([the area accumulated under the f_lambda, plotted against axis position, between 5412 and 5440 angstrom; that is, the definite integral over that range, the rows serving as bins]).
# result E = -6.0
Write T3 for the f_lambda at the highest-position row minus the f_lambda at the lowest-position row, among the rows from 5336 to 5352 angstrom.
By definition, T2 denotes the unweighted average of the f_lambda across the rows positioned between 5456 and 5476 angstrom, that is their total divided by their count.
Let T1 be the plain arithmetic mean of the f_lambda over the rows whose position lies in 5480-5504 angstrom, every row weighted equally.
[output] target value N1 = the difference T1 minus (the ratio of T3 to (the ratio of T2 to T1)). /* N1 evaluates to 8.3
